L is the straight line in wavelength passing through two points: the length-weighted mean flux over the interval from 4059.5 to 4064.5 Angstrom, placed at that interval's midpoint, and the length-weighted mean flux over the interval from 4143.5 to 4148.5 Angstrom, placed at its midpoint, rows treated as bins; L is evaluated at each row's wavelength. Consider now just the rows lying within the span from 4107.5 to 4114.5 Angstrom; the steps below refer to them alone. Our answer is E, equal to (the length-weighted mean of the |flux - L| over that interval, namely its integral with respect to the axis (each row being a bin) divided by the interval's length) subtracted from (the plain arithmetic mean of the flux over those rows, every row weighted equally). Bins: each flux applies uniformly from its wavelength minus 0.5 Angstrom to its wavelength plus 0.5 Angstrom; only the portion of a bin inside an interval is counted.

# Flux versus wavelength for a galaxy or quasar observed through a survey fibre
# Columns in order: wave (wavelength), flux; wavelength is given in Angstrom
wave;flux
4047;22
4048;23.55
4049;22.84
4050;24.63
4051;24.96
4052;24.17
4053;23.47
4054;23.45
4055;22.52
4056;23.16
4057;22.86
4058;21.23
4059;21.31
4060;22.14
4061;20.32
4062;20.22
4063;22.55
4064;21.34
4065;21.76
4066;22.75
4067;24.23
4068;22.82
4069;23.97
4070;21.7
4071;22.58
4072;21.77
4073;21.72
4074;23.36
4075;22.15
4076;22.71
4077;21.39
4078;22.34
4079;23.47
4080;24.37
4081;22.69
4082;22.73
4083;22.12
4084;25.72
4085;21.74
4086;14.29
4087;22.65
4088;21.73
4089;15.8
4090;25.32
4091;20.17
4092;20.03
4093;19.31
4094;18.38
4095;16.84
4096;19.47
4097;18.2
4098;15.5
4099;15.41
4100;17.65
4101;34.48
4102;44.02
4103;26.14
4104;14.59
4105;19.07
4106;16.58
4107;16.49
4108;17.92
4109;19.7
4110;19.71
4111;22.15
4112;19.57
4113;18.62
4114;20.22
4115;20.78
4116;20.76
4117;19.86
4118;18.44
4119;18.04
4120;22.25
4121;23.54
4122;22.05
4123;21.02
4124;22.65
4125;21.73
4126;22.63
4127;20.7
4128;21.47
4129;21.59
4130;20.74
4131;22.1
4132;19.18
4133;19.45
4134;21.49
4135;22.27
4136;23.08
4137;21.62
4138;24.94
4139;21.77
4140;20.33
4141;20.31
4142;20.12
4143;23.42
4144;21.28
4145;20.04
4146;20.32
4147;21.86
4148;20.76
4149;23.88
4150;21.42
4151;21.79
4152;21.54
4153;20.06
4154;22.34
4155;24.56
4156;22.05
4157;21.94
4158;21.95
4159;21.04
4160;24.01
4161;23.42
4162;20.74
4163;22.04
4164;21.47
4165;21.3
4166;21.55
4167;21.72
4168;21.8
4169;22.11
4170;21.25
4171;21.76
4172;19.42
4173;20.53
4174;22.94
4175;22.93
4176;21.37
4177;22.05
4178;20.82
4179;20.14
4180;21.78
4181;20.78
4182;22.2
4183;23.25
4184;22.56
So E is 18.0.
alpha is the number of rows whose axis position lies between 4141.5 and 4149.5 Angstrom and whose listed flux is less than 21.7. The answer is 5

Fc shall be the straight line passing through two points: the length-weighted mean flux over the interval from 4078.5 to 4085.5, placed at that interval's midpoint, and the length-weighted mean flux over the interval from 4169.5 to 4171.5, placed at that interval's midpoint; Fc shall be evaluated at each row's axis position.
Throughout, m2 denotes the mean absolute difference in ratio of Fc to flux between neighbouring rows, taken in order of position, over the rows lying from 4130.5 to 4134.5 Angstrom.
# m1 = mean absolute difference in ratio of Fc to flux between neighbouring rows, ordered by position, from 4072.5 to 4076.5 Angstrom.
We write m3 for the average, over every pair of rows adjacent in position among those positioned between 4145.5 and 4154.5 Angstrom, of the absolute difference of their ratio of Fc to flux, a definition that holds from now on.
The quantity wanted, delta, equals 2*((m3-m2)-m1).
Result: -0.14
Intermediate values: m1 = 0.052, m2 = 0.09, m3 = 0.074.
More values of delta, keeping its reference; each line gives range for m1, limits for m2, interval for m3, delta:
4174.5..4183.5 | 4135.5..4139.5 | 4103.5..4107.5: 0.04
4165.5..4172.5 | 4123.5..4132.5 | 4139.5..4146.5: -0.08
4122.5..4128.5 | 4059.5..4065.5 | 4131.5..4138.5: -0.10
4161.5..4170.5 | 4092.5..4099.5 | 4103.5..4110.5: 0.00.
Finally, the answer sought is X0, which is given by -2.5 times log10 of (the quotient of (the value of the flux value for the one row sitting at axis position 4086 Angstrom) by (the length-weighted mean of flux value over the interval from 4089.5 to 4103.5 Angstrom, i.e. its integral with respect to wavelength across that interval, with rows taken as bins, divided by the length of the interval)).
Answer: 0.48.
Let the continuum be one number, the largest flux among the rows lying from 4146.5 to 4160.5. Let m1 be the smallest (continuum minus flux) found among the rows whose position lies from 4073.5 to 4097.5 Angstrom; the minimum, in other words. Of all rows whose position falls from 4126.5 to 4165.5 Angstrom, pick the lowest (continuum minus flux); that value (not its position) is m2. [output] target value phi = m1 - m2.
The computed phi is -0.8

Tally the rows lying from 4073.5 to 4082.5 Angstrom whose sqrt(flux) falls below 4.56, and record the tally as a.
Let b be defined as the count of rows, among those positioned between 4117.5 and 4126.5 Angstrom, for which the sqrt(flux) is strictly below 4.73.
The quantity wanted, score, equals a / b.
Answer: 0.00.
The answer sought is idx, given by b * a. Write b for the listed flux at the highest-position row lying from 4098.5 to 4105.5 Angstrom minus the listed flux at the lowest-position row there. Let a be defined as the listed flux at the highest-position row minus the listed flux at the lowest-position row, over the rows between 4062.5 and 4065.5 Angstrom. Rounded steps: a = -0.8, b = 3.7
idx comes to -3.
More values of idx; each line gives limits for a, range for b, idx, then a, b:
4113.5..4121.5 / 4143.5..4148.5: -2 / 3.3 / -0.5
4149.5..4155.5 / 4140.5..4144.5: 3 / 3.1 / 1.0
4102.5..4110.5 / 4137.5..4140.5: 30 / -6.4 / -4.6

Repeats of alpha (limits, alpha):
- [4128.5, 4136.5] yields 5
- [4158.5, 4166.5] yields 5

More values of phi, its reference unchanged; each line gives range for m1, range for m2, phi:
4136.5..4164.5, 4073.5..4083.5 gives -0.6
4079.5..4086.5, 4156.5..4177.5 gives -1.7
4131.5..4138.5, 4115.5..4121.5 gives -1.4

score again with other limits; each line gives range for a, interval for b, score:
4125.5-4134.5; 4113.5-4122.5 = 0.50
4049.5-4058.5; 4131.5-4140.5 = 0.00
